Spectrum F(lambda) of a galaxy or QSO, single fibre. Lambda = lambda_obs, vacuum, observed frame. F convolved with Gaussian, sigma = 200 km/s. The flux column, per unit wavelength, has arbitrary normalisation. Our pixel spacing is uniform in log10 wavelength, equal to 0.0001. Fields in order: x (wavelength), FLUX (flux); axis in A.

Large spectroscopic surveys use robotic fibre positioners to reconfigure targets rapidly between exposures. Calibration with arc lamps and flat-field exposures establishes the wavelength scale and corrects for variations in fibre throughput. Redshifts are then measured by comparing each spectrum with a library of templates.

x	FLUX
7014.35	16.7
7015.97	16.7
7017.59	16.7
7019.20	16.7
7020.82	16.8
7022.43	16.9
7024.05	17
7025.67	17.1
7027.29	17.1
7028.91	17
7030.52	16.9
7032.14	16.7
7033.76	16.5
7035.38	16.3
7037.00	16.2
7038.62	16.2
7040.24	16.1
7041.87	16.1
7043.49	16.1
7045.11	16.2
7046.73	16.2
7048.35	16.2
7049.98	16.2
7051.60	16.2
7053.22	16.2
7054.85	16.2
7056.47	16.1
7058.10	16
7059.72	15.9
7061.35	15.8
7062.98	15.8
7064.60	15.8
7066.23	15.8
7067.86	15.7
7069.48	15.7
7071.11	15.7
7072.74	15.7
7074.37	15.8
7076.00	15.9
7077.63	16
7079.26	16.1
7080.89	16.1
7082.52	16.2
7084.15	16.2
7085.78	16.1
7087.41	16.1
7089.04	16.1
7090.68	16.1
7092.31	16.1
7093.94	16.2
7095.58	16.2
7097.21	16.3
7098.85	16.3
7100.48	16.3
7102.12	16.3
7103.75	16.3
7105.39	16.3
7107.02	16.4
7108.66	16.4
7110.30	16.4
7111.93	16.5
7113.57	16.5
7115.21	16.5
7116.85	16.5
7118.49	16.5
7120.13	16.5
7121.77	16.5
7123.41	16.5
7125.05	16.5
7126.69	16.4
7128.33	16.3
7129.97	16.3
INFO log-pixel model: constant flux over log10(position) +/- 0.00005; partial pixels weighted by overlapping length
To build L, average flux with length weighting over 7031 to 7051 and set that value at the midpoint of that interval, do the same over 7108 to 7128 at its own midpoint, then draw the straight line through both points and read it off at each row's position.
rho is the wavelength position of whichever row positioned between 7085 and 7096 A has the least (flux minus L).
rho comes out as 7092.31 A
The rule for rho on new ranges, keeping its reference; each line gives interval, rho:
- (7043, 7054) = 7043.49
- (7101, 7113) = 7105.39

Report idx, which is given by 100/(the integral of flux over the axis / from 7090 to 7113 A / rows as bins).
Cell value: 0.27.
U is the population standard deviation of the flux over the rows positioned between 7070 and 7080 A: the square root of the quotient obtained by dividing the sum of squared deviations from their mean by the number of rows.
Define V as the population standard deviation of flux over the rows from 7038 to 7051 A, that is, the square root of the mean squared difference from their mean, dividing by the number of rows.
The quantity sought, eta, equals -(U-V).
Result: -0.10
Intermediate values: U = 0.15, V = 0.048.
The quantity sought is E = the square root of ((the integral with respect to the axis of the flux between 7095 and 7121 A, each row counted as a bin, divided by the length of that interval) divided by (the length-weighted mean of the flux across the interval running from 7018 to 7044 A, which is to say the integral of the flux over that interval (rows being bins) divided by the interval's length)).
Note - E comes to 0.99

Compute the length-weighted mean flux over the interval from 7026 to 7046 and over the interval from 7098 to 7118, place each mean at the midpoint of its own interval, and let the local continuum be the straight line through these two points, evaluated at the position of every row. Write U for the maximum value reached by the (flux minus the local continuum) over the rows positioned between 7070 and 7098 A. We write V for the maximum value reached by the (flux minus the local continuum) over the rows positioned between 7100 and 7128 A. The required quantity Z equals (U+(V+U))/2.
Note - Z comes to -0.04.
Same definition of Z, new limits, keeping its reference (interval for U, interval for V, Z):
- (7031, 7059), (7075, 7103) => 0.18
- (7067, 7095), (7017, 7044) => 0.11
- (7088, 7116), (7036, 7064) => -0.01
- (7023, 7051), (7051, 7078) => 0.50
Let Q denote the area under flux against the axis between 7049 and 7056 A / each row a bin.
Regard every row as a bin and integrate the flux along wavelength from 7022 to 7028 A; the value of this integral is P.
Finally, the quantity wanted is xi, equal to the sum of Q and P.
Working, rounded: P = 102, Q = 113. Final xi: 215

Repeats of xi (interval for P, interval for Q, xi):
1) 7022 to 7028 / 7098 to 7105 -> 216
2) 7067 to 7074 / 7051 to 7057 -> 207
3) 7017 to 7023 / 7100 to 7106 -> 199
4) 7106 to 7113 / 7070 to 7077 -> 225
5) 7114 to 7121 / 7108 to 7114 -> 214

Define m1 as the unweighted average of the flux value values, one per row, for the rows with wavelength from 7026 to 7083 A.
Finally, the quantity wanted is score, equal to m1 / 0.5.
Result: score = 32.3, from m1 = 16.1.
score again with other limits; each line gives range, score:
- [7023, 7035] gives 33.8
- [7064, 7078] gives 31.6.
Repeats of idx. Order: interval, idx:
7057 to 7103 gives 0.14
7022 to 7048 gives 0.23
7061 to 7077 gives 0.40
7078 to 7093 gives 0.41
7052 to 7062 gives 0.62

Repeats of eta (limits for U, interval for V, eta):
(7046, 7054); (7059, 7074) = 0.07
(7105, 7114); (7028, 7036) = 0.19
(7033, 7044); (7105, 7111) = -0.09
